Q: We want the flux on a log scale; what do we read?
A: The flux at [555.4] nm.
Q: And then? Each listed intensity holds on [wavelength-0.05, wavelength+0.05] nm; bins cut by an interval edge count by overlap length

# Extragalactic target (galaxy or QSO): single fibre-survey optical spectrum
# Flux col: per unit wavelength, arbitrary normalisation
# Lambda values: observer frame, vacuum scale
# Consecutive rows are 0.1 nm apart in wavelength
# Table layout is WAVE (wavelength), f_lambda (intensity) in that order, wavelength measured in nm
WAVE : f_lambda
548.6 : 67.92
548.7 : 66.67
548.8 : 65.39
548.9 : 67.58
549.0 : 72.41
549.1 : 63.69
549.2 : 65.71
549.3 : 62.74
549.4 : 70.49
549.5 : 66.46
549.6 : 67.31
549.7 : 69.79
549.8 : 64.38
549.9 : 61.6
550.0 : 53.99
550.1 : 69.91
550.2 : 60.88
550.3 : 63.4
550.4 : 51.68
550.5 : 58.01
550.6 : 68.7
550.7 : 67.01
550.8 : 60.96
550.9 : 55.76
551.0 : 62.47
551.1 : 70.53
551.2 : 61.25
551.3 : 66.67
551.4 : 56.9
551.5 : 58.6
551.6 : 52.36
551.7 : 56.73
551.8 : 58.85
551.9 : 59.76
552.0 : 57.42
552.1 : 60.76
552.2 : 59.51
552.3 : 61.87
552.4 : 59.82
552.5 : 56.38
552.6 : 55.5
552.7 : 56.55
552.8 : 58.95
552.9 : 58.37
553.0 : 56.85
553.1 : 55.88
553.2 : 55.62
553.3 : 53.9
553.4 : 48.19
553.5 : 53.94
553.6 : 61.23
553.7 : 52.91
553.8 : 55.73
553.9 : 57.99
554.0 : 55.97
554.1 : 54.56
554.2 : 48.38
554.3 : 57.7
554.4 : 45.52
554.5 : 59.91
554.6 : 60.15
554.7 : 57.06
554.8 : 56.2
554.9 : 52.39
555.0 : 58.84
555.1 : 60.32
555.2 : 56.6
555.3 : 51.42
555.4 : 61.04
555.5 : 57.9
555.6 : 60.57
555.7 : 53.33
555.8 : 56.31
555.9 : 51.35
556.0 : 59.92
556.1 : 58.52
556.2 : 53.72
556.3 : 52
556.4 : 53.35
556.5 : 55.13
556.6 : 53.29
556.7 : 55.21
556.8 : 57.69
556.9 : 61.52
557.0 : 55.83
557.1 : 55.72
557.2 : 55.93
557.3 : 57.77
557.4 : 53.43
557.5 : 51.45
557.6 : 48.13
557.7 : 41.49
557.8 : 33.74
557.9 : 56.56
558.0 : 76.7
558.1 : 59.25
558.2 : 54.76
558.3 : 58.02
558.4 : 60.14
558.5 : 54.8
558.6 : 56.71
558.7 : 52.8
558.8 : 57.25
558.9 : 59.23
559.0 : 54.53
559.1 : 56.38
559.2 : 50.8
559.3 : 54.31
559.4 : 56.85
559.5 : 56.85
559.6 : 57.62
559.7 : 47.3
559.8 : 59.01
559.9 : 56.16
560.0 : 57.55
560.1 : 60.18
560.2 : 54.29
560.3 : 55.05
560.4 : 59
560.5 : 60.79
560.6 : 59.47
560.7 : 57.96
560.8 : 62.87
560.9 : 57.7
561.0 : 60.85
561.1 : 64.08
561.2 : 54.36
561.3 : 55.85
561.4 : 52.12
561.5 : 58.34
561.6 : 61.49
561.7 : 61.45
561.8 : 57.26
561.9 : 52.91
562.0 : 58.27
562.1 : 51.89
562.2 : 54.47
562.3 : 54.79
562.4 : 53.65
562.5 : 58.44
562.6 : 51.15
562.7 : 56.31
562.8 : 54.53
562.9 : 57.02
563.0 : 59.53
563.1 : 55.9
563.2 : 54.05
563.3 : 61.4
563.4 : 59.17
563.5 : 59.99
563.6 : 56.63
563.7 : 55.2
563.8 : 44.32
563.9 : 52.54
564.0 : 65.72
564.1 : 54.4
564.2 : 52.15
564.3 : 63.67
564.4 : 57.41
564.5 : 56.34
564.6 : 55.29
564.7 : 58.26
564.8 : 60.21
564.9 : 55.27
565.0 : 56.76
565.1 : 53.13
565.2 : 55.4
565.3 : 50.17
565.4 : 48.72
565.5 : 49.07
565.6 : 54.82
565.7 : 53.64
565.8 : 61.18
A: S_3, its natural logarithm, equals 4.11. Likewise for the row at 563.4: 4.08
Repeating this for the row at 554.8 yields 4.03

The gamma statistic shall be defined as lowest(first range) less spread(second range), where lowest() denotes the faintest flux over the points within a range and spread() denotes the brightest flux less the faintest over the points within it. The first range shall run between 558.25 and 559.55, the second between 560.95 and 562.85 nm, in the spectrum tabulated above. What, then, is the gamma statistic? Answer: 38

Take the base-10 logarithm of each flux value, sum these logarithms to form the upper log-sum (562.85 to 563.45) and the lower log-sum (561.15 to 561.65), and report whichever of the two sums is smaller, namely 8.8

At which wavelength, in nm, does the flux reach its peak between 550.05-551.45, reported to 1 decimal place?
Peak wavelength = 551.1 nm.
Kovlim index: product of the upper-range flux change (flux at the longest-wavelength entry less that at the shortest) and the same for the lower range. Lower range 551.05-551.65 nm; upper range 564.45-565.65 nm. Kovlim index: 28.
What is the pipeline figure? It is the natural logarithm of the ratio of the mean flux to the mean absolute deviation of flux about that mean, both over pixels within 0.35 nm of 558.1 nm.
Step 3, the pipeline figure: 2.0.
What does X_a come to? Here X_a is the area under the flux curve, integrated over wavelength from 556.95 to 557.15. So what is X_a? 11.2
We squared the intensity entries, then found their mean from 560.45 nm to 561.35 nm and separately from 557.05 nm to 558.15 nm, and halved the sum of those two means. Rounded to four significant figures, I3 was 3257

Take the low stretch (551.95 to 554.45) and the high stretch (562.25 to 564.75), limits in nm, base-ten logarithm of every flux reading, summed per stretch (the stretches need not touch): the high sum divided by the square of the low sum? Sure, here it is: 0.0229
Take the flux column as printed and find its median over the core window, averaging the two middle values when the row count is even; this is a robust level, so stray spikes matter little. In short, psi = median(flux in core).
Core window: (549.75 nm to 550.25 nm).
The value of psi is 61.6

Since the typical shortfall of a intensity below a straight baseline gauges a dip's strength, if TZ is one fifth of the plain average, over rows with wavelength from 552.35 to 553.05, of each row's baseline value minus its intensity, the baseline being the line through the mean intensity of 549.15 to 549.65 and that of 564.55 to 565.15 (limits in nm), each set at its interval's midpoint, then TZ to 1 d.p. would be 1.4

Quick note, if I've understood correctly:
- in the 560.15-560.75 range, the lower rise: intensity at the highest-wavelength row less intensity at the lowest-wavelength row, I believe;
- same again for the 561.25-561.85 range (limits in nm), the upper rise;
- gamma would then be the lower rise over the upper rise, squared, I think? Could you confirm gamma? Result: 6.8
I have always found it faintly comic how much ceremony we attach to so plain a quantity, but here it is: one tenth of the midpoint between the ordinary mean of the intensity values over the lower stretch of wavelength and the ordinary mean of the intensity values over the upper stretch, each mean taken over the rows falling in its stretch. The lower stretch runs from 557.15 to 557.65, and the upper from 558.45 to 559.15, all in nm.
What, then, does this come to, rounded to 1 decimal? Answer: 5.5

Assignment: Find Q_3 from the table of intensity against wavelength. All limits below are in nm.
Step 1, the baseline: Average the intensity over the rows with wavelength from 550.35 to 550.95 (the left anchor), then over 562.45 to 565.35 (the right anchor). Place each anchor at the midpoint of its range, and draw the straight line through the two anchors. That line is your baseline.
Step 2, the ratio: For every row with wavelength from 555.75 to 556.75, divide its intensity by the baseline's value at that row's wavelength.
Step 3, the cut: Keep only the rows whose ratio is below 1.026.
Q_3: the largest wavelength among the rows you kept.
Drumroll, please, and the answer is 556.7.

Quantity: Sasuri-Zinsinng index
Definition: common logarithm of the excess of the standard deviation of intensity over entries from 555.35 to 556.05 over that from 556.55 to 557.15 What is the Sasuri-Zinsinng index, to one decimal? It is 0.0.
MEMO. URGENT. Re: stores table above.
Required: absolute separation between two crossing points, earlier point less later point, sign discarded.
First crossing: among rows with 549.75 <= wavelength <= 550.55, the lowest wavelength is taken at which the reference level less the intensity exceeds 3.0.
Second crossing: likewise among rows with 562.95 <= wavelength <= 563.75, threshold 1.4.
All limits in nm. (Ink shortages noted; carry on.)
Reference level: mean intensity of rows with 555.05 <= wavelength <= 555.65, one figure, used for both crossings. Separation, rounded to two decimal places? 13.10 nm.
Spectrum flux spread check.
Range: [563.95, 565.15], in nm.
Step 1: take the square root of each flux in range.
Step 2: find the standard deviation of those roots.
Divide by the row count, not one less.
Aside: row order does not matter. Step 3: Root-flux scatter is 0.25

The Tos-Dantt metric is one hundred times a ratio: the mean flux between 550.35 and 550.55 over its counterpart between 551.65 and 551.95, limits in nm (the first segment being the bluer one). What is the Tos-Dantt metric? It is 94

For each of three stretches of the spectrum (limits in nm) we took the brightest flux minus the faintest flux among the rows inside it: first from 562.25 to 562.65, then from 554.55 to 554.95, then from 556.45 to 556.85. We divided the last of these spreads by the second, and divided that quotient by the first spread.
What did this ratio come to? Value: 0.08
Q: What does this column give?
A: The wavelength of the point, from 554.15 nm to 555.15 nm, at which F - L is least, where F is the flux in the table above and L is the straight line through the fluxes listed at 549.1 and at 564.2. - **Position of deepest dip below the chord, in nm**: 554.4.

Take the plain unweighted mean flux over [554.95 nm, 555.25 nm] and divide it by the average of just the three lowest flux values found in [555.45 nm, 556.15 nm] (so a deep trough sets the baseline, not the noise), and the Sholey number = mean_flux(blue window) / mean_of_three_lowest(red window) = 1.09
